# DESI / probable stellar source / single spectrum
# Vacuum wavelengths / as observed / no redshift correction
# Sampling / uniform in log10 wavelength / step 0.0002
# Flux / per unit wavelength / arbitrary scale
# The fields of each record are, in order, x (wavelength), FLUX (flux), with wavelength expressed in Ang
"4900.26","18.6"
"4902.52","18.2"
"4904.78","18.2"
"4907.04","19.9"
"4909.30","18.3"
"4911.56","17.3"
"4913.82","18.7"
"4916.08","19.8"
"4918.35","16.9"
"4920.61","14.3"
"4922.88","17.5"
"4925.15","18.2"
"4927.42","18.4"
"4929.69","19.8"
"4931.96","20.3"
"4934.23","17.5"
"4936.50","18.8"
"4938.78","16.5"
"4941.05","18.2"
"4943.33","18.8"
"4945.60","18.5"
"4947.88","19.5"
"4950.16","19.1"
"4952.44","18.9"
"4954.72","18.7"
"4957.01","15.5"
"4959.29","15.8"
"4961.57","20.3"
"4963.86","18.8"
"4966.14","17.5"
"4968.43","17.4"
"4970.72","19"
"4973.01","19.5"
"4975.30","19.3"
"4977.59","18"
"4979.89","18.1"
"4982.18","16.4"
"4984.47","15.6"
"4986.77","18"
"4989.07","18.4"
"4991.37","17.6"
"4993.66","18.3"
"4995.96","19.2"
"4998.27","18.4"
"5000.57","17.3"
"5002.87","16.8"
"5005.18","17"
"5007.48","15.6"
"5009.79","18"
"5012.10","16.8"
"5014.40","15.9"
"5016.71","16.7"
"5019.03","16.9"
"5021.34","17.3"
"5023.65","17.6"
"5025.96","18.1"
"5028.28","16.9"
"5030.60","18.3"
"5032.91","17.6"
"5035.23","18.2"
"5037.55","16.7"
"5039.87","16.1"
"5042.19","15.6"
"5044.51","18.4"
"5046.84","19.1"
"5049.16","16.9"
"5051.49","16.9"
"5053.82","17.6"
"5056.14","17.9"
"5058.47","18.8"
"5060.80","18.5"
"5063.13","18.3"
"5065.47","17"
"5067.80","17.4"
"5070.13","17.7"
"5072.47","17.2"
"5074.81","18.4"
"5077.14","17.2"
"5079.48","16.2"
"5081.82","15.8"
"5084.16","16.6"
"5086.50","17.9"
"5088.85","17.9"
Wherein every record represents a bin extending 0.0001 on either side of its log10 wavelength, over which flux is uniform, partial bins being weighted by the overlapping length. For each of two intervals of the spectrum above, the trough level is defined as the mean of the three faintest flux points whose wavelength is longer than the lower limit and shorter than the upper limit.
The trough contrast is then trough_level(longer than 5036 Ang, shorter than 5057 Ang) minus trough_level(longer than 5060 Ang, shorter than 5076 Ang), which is -1.1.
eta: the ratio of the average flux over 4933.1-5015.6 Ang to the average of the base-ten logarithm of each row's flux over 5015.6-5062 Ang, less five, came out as 9.37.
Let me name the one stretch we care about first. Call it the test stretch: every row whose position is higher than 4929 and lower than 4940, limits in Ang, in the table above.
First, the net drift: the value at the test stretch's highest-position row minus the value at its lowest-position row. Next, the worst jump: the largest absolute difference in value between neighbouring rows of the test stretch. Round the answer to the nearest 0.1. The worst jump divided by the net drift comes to -0.8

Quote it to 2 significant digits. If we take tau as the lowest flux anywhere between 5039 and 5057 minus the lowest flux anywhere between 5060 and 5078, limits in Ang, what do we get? -1.4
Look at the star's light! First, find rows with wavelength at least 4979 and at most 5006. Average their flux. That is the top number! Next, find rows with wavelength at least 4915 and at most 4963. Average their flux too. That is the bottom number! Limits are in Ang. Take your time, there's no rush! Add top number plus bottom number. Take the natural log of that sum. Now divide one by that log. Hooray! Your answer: 0.280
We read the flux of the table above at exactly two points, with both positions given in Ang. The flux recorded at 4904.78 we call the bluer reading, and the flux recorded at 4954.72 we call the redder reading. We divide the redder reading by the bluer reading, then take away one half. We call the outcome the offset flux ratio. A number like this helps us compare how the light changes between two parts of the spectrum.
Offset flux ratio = 0.53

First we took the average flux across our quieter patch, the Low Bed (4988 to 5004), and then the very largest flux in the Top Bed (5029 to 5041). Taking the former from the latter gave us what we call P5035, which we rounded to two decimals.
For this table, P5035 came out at 0.30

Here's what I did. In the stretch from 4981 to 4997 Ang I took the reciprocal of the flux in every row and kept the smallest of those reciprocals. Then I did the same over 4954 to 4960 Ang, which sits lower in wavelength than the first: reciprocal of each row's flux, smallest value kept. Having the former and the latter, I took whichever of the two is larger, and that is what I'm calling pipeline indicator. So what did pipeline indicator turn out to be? 0.053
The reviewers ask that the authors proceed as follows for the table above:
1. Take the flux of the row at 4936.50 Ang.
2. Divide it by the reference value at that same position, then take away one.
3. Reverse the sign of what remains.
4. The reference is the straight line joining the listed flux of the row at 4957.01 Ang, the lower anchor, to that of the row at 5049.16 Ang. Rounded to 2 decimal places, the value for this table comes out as -0.24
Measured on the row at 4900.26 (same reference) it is -0.27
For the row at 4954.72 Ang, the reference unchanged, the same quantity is -0.21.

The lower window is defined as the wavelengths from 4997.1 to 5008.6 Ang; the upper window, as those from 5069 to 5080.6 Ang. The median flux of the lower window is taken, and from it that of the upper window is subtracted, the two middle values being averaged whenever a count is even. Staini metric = -0.2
